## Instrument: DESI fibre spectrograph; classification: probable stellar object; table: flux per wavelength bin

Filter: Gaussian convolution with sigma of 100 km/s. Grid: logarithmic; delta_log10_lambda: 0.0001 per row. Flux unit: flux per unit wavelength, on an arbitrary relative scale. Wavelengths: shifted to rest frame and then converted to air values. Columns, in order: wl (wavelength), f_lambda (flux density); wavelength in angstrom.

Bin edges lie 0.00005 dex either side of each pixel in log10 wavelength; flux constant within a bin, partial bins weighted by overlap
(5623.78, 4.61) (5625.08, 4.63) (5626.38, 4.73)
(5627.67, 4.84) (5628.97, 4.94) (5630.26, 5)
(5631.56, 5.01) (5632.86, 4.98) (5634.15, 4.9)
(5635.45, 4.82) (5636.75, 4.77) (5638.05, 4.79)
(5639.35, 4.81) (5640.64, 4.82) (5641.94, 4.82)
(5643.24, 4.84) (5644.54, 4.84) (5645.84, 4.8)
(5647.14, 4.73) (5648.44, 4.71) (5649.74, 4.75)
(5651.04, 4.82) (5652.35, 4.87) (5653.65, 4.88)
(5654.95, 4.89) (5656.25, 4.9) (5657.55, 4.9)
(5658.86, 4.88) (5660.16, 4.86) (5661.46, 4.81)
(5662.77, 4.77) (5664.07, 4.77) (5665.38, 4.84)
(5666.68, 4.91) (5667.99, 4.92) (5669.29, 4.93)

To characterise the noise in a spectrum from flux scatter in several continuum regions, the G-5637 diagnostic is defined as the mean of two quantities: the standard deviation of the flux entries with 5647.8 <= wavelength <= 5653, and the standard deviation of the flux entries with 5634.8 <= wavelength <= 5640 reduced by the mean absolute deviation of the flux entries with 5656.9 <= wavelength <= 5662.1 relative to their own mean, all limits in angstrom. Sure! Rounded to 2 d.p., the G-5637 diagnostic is 0.03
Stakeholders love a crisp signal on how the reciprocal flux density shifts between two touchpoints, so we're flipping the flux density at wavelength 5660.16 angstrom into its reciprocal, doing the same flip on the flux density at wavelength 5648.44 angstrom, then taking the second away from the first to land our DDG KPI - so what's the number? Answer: -0.007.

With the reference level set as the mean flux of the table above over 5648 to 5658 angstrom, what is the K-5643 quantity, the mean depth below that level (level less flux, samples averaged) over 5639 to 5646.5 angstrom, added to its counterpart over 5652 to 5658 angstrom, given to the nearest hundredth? -0.03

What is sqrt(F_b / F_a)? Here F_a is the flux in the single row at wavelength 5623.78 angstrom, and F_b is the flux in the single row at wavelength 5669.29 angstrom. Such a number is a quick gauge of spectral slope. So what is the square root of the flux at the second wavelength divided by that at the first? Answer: 1.03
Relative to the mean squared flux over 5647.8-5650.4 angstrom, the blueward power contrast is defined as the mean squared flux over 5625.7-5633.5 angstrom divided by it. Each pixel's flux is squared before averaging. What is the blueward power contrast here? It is 1.08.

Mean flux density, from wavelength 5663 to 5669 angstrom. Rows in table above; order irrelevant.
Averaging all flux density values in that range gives 4.86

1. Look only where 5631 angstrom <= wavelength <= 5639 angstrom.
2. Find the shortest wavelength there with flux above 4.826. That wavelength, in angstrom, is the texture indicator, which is 5631.56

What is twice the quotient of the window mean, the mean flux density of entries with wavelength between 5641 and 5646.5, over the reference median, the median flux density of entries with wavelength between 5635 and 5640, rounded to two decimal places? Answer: 2.01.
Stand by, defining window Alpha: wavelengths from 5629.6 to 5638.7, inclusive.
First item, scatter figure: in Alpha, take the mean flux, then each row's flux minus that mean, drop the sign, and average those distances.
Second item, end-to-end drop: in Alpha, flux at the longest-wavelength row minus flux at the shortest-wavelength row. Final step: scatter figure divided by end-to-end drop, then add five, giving 4.58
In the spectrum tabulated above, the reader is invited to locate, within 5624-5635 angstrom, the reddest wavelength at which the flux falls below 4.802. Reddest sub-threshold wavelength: 5626.38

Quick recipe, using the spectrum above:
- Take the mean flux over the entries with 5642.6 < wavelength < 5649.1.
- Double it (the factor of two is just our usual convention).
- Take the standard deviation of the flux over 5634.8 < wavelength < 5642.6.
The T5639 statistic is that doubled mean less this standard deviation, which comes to 9.55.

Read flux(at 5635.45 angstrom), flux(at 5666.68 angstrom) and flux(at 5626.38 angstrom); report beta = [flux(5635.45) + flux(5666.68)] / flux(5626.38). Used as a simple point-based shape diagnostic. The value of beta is 2.06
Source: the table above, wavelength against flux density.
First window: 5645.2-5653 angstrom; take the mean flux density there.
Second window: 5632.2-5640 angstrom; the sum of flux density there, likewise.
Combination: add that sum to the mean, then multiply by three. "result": 102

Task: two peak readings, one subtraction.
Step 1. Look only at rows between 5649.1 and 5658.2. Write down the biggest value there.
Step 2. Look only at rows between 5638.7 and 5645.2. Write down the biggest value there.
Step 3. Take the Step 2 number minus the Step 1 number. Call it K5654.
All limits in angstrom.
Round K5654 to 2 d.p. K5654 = -0.06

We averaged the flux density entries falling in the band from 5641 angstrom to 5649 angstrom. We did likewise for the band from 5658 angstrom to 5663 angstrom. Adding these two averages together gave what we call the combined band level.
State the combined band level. 9.62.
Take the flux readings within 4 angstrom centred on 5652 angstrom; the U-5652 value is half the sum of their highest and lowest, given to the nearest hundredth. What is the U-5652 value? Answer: 4.85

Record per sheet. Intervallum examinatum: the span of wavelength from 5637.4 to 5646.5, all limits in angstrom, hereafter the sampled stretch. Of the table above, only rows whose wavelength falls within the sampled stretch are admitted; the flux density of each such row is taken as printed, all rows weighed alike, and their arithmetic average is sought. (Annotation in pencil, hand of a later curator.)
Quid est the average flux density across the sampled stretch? 4.82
